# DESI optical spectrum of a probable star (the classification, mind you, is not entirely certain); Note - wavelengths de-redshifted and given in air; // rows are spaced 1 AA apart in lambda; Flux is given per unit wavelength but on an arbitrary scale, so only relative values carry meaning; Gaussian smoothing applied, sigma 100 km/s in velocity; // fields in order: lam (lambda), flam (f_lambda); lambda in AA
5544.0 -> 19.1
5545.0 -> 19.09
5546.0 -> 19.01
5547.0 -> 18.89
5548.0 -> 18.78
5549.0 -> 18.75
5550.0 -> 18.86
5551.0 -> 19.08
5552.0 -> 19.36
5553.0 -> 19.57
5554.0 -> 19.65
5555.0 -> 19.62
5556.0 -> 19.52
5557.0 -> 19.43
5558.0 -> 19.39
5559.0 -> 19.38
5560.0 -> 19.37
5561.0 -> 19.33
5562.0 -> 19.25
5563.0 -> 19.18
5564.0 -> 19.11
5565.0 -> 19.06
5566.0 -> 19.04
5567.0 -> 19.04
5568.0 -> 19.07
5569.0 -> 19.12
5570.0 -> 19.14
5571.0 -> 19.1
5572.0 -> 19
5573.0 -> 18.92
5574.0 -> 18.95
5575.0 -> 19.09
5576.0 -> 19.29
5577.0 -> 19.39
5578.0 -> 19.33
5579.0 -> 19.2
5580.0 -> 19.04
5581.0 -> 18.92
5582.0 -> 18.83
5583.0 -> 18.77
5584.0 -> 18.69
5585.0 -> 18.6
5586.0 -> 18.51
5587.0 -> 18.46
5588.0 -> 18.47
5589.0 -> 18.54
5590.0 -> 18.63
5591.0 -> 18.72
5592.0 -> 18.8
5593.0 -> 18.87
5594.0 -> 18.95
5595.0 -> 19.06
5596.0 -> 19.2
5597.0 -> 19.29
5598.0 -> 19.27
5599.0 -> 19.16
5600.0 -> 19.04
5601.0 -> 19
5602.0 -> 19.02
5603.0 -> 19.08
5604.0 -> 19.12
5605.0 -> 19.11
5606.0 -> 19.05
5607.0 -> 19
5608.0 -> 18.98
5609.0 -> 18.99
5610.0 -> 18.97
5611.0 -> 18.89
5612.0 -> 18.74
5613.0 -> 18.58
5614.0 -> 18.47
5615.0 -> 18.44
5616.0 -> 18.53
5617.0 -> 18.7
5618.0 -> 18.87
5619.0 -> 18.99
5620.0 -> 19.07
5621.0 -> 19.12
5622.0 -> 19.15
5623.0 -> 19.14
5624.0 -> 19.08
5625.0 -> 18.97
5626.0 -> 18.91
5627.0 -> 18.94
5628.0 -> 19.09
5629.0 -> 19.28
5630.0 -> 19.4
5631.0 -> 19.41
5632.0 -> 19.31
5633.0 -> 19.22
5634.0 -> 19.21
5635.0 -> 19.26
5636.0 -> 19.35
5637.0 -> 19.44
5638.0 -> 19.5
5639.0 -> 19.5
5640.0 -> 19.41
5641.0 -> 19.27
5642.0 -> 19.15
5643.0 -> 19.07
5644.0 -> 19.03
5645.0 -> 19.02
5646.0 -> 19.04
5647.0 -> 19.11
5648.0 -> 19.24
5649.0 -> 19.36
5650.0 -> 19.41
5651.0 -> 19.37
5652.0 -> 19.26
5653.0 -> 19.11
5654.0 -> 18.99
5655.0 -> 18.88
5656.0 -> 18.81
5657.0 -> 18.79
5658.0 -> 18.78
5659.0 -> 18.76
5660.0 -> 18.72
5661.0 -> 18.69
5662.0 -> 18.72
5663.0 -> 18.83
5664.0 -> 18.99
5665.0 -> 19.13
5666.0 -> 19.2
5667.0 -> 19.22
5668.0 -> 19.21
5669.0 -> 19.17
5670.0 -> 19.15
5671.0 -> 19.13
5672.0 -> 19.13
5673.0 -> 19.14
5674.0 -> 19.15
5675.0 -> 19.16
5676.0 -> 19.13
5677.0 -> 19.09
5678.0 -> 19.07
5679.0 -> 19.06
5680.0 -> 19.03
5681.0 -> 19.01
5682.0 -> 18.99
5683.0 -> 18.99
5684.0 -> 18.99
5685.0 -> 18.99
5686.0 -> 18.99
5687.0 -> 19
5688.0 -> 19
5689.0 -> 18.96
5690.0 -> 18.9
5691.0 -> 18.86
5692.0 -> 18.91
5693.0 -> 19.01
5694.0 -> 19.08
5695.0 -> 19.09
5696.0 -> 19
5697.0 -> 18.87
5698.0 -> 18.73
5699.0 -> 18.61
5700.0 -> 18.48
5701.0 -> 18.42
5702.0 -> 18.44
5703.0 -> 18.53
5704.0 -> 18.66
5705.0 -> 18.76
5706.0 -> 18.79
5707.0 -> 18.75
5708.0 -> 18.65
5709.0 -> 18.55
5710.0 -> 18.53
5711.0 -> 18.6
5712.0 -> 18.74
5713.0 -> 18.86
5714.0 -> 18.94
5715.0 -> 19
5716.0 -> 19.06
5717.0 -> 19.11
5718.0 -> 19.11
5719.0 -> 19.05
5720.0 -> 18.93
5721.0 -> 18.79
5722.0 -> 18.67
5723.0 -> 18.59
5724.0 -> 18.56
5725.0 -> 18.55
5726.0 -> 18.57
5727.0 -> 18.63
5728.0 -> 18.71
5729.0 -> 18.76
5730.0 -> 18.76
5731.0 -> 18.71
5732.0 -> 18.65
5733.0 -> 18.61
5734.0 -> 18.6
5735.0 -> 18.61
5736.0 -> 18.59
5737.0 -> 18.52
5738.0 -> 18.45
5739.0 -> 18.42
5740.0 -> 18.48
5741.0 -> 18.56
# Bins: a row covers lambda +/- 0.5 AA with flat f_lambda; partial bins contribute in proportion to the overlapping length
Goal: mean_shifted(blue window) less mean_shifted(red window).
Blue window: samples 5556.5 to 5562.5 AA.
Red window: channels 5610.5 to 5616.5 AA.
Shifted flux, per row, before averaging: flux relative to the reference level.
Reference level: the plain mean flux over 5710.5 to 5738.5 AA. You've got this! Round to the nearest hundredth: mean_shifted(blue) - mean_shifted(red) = 0.75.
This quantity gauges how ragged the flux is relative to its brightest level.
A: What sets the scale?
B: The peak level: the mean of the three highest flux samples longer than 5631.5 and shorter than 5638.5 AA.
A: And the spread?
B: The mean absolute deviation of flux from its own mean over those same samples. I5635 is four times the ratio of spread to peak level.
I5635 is 0.018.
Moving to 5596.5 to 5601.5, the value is 0.022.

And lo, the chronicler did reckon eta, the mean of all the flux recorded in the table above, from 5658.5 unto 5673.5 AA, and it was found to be 19.0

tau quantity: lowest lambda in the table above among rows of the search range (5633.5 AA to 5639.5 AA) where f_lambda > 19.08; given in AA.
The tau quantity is 5634.0 AA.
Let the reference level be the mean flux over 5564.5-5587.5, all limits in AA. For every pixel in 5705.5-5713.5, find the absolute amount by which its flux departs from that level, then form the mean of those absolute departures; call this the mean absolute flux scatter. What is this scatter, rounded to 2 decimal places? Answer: 0.30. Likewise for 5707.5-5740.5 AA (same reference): 0.30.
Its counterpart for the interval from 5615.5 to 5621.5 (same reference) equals 0.18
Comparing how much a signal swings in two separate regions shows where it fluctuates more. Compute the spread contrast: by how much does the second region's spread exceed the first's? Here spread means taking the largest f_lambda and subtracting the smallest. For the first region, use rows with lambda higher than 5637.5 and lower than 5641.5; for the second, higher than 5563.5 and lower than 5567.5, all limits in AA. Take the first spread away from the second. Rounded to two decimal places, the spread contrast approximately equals -0.16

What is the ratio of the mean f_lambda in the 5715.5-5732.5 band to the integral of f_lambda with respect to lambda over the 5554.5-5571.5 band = 0.0574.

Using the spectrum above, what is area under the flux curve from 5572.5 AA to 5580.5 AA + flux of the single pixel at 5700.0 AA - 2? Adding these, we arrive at 170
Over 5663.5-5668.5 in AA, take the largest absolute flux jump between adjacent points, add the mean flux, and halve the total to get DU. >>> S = 9.645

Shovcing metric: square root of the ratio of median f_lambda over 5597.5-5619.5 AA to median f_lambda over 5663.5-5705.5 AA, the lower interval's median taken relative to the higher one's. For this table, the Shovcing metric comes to 1.000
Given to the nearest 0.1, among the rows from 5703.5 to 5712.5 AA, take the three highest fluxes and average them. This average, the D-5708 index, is 18.8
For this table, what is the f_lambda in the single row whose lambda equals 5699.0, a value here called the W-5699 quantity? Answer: 18.61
